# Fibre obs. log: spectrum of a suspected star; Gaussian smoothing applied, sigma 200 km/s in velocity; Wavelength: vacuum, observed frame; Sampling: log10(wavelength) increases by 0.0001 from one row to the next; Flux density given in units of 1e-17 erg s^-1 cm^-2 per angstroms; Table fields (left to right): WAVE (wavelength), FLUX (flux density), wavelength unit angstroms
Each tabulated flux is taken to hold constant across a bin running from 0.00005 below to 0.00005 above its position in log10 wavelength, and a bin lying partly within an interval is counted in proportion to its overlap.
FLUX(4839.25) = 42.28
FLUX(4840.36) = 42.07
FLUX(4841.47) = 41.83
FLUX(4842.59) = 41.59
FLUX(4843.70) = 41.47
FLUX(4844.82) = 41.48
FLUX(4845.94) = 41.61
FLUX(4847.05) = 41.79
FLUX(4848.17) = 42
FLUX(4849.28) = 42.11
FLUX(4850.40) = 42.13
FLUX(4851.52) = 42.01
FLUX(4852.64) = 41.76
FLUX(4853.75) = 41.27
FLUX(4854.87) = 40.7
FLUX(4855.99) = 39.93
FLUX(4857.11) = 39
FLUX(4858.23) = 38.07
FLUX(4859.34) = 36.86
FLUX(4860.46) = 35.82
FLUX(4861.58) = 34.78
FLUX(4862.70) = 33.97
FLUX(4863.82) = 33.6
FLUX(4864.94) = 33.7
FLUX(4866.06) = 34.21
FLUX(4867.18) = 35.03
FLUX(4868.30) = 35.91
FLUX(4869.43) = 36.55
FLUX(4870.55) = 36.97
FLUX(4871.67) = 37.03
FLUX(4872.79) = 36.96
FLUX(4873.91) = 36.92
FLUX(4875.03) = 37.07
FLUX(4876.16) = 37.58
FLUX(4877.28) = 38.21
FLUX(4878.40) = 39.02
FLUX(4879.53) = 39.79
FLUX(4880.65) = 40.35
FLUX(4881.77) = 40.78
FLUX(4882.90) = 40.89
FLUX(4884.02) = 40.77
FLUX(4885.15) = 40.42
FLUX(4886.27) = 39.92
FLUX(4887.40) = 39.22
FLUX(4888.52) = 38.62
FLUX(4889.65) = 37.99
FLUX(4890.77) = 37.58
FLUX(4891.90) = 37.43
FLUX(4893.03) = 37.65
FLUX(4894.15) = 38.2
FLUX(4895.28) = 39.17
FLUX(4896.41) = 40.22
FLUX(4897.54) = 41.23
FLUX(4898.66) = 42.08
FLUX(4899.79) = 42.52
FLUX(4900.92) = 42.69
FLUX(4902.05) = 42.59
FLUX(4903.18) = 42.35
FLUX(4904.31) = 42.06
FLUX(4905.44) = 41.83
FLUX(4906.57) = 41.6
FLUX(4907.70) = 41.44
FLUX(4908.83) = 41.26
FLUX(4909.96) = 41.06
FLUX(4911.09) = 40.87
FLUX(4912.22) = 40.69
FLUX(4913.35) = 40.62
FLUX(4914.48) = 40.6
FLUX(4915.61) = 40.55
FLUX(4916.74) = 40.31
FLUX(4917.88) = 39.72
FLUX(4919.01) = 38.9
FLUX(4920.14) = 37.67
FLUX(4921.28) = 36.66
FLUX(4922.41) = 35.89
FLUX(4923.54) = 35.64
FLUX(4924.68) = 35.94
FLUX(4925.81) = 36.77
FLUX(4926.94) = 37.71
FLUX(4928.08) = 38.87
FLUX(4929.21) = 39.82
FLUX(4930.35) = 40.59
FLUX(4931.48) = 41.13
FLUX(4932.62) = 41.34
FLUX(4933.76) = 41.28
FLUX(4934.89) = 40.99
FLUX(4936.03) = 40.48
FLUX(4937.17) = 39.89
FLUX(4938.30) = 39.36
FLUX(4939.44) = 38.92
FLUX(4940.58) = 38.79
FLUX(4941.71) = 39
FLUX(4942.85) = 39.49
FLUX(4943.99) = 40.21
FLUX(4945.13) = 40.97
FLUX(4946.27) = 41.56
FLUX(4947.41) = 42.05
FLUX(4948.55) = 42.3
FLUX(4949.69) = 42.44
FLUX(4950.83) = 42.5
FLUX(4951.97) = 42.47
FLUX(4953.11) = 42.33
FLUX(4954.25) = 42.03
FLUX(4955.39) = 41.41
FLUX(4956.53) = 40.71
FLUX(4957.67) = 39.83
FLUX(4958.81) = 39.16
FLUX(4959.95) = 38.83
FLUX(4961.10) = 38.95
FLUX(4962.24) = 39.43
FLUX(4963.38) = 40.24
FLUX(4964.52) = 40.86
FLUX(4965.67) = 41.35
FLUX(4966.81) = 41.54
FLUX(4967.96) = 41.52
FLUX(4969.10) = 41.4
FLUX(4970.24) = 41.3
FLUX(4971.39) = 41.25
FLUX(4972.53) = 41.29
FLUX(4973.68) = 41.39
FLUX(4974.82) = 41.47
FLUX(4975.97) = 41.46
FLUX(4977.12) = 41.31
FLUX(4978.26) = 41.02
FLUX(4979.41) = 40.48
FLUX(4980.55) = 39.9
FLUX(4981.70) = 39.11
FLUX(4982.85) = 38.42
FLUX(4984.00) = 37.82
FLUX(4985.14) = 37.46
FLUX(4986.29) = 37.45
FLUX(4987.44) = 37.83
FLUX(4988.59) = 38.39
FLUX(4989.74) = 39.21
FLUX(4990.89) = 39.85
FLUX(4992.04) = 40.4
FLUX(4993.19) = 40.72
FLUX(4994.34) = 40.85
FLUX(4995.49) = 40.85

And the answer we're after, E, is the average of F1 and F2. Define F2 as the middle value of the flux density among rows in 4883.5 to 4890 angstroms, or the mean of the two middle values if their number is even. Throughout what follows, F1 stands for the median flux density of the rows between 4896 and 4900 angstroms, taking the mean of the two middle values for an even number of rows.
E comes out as 40.6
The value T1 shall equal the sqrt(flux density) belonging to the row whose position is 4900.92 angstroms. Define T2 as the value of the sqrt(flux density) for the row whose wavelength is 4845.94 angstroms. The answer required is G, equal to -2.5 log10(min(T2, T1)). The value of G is -2.02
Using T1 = 6.53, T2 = 6.45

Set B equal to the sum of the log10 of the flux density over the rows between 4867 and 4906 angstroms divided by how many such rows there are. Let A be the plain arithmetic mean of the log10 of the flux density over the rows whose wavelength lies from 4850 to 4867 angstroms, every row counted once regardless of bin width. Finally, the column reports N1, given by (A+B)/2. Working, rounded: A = 1.577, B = 1.59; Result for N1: 1.58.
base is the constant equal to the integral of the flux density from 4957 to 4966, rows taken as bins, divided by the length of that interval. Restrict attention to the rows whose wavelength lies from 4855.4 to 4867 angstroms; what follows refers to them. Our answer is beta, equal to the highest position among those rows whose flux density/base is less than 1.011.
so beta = 4866.06 angstroms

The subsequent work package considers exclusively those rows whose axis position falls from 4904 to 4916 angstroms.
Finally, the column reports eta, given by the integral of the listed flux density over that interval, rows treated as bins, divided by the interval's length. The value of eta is 41.2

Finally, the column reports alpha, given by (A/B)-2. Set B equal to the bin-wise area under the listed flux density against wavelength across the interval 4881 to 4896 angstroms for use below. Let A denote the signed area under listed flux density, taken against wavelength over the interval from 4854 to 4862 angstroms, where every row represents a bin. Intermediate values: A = 304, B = 587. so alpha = -1.5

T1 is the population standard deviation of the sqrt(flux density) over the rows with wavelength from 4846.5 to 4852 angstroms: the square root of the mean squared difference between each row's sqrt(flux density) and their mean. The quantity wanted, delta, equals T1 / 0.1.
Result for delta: 0.09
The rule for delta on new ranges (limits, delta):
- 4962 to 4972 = 0.53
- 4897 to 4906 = 0.35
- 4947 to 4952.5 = 0.13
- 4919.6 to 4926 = 0.57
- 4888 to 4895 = 0.33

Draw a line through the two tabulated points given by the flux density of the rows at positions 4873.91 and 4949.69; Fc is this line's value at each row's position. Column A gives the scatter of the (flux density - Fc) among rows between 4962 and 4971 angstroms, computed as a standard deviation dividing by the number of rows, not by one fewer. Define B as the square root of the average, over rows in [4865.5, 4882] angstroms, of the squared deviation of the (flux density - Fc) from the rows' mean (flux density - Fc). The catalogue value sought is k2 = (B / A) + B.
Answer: 4.1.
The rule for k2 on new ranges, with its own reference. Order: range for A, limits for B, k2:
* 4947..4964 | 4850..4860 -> 3.1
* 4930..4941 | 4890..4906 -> 3.2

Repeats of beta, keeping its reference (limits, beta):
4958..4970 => 4962.24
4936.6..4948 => 4943.99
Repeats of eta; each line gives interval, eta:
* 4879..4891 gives 39.8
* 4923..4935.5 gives 39.1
